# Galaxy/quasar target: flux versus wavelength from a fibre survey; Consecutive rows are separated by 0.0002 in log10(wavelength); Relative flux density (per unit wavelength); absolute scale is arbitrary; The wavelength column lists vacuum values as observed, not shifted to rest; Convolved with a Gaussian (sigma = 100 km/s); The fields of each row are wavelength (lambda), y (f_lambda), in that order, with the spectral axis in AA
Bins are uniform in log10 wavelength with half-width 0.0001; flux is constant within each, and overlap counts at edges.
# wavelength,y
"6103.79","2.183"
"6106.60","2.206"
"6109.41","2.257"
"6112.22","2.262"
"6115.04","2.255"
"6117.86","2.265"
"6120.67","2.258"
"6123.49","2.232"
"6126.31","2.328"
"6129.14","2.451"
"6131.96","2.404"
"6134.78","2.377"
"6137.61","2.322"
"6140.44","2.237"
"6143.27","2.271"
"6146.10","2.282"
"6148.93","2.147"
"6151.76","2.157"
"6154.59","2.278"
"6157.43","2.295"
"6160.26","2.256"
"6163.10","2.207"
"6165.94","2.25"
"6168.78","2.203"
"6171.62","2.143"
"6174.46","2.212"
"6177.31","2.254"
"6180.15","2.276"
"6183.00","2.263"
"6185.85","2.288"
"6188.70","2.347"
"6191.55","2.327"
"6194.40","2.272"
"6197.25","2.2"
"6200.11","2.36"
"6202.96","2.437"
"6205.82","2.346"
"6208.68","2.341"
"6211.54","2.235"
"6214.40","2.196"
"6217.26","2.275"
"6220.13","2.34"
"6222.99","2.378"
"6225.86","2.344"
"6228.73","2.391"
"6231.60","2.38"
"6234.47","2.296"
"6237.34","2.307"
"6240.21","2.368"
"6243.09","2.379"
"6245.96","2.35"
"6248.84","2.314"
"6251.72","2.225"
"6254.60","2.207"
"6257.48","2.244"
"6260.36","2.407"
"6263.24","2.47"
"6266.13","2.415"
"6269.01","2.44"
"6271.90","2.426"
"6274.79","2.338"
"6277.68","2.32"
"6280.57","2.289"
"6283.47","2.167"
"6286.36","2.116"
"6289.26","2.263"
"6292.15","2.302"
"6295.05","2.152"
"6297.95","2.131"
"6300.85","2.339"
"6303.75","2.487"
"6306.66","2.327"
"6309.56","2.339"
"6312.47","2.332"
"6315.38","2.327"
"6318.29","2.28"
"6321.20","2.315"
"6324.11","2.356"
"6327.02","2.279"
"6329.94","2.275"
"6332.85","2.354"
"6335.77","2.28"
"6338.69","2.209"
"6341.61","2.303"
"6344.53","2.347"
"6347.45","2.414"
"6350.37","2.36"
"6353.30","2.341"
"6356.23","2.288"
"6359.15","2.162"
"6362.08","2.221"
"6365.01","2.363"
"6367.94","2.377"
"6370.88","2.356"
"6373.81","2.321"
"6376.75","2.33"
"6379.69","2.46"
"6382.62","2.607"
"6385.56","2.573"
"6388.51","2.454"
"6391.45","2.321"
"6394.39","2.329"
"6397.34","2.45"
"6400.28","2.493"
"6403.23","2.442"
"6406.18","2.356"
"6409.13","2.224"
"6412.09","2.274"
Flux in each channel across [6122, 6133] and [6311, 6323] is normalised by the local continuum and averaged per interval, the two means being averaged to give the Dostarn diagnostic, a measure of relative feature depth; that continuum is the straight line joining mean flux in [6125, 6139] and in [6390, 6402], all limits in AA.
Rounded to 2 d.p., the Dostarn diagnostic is 0.98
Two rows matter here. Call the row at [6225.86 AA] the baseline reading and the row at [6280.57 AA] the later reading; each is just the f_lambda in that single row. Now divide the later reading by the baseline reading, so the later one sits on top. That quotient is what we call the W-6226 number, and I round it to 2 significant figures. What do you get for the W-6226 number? 0.98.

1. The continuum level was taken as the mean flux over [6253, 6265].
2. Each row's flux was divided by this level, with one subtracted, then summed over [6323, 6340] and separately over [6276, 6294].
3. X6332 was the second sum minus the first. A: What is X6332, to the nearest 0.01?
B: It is -0.13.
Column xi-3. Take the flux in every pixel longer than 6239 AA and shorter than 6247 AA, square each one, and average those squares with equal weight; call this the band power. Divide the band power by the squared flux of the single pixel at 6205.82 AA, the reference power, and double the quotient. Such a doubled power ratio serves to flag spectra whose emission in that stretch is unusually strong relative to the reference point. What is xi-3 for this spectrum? 2.03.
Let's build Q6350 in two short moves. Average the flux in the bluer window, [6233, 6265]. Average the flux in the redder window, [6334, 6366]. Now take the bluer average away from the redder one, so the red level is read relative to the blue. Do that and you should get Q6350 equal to -0.03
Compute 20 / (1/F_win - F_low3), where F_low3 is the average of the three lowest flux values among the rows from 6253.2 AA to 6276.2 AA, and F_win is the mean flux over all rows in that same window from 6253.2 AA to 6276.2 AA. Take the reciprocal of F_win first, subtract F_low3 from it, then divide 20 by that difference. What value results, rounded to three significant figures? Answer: -10.9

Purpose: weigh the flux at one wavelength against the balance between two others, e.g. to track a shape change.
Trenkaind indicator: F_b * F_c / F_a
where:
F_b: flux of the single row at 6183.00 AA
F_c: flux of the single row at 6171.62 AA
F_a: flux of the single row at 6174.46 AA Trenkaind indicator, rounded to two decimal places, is 2.19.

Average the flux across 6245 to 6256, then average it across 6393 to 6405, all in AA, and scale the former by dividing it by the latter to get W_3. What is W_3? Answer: 0.94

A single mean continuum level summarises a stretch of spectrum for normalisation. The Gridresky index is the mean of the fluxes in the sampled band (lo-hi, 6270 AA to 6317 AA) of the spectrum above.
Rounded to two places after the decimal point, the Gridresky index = 2.29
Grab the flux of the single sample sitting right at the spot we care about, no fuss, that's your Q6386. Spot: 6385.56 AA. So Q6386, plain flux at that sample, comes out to 2.573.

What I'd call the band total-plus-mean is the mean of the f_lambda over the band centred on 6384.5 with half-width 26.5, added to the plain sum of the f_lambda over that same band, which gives 45.2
